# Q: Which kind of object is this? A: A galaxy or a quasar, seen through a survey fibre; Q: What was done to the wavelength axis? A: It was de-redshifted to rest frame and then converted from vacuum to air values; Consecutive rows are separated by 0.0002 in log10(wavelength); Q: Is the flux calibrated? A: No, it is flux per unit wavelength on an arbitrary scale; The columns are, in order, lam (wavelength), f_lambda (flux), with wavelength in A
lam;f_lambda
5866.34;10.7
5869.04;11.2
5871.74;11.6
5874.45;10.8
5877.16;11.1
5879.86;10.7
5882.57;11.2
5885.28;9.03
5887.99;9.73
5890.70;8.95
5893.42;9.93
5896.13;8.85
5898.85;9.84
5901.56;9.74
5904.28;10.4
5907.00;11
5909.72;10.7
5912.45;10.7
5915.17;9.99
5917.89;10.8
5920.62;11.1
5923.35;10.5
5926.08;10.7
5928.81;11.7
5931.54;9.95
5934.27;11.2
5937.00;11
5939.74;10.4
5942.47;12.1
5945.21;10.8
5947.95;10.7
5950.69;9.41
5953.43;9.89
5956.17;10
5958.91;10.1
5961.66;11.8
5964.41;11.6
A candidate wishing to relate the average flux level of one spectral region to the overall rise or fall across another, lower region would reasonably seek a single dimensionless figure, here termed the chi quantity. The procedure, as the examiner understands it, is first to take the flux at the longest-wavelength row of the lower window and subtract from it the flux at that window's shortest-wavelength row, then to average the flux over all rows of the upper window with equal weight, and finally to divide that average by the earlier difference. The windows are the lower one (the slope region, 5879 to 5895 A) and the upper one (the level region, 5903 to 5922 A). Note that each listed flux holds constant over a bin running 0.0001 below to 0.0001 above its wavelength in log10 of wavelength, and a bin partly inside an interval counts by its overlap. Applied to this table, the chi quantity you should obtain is -14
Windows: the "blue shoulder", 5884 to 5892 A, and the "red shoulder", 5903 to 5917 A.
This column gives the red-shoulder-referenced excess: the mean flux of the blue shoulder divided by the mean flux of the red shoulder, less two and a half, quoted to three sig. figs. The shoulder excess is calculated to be -1.63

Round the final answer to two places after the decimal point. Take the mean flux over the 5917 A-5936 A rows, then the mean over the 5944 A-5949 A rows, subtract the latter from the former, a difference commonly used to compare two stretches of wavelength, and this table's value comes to 0.10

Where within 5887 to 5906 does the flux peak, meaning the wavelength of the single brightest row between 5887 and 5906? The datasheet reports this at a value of 5904.28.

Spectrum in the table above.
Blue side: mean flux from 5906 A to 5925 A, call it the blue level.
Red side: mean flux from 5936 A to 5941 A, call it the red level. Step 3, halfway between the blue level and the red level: 10.7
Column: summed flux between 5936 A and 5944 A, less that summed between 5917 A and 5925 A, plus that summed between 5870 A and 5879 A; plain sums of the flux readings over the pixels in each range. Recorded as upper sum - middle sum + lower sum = 34.6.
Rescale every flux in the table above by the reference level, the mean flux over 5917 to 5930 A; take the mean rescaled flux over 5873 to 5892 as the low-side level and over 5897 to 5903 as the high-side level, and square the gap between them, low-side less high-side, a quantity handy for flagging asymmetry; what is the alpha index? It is 0.002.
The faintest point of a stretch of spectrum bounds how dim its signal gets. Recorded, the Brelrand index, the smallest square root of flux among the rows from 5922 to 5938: 3.15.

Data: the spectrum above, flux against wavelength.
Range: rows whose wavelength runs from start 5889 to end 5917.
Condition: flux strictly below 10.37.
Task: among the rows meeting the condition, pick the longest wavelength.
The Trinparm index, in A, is 5915.17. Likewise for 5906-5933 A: 5931.54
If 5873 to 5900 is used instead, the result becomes 5898.85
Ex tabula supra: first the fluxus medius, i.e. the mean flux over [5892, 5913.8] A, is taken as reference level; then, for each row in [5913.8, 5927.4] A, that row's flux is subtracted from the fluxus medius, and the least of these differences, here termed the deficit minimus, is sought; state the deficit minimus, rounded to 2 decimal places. -0.96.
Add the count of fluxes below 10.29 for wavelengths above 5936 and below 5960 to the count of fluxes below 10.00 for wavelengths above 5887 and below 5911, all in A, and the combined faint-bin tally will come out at 10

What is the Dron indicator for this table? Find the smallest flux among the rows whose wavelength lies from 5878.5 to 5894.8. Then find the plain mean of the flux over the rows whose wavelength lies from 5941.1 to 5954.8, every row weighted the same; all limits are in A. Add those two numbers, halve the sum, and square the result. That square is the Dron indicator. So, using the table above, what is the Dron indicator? 95.4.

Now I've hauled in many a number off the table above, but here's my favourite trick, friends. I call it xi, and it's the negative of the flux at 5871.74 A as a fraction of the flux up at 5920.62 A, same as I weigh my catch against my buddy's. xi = -1.05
